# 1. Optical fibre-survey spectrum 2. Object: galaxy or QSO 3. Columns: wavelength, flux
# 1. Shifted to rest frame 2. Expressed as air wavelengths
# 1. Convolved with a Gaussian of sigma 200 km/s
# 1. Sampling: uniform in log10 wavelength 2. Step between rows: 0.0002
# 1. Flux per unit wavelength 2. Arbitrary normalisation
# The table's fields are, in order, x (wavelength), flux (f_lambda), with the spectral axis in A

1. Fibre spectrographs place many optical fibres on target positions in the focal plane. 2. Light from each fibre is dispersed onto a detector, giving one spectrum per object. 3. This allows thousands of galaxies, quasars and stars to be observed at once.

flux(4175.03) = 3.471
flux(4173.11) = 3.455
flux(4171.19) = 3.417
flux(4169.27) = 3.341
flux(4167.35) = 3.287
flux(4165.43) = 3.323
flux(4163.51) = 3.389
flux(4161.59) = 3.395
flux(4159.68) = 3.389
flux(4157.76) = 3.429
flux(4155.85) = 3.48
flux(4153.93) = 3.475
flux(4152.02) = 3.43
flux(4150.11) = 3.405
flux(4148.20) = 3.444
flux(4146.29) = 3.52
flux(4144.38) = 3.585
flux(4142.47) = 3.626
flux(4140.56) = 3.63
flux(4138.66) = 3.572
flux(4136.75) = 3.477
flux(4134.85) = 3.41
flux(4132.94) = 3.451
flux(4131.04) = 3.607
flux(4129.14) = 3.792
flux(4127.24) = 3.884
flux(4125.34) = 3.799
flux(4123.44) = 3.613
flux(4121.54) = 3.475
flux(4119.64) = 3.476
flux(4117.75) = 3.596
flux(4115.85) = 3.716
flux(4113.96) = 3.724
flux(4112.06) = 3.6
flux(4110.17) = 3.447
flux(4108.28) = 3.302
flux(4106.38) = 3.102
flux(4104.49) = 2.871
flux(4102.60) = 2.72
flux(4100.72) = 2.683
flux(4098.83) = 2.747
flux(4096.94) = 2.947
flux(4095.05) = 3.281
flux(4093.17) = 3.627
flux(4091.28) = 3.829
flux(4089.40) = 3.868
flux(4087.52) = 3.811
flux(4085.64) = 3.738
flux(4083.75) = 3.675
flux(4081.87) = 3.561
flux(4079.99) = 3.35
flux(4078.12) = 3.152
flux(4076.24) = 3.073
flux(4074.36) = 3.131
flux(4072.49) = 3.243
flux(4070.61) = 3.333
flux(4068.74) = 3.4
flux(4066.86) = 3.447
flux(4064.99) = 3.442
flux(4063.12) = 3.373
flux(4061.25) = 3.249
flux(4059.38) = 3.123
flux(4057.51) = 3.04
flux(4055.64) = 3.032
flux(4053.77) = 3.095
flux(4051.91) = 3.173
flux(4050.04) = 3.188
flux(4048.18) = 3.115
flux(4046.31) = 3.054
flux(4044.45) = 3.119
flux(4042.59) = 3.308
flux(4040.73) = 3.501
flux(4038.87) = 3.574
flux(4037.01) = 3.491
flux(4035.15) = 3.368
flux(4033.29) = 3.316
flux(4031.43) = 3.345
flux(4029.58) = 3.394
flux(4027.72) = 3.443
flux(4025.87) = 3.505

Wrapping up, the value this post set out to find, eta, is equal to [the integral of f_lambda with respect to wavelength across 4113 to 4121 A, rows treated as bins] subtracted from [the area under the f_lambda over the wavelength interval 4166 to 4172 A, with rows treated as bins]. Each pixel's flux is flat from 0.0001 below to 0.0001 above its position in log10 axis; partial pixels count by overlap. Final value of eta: -9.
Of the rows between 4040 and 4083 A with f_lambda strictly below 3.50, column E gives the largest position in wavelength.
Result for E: 4079.99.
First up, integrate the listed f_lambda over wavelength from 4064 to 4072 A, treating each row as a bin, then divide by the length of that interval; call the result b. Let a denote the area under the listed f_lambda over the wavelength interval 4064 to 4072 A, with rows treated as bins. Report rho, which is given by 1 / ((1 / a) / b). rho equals 92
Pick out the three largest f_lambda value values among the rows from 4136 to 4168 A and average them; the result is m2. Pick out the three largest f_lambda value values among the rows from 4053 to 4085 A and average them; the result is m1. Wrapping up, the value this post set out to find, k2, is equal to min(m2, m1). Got 3.561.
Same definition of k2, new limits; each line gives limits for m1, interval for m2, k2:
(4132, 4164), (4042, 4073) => 3.430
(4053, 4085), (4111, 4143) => 3.561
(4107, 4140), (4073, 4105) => 3.825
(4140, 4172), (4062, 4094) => 3.614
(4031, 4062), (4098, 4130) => 3.522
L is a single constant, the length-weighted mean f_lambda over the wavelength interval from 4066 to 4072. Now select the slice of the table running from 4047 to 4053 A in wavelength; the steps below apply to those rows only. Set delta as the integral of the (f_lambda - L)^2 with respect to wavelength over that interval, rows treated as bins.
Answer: 0.3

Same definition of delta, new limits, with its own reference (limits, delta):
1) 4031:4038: 0.0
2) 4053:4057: 0.4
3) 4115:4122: 0.3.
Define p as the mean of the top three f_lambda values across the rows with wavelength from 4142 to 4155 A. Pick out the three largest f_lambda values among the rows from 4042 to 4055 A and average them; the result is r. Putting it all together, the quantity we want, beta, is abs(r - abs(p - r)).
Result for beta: 2.9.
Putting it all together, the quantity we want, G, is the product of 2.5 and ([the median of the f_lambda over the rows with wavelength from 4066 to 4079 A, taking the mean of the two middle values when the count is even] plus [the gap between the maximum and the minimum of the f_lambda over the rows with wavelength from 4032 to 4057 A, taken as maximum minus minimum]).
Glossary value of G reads 9.5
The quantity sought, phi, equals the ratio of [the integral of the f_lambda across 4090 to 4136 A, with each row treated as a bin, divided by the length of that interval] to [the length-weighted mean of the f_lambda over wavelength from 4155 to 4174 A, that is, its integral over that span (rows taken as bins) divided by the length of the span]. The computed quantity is 1.01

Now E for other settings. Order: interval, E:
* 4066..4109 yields 4108.28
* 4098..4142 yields 4136.75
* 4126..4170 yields 4169.27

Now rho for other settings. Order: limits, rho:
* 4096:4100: 32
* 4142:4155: 158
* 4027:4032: 58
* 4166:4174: 91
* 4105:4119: 169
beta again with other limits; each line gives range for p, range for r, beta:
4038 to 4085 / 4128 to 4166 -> 3.6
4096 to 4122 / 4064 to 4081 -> 3.2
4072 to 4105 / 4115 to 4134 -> 3.8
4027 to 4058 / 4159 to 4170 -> 3.3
